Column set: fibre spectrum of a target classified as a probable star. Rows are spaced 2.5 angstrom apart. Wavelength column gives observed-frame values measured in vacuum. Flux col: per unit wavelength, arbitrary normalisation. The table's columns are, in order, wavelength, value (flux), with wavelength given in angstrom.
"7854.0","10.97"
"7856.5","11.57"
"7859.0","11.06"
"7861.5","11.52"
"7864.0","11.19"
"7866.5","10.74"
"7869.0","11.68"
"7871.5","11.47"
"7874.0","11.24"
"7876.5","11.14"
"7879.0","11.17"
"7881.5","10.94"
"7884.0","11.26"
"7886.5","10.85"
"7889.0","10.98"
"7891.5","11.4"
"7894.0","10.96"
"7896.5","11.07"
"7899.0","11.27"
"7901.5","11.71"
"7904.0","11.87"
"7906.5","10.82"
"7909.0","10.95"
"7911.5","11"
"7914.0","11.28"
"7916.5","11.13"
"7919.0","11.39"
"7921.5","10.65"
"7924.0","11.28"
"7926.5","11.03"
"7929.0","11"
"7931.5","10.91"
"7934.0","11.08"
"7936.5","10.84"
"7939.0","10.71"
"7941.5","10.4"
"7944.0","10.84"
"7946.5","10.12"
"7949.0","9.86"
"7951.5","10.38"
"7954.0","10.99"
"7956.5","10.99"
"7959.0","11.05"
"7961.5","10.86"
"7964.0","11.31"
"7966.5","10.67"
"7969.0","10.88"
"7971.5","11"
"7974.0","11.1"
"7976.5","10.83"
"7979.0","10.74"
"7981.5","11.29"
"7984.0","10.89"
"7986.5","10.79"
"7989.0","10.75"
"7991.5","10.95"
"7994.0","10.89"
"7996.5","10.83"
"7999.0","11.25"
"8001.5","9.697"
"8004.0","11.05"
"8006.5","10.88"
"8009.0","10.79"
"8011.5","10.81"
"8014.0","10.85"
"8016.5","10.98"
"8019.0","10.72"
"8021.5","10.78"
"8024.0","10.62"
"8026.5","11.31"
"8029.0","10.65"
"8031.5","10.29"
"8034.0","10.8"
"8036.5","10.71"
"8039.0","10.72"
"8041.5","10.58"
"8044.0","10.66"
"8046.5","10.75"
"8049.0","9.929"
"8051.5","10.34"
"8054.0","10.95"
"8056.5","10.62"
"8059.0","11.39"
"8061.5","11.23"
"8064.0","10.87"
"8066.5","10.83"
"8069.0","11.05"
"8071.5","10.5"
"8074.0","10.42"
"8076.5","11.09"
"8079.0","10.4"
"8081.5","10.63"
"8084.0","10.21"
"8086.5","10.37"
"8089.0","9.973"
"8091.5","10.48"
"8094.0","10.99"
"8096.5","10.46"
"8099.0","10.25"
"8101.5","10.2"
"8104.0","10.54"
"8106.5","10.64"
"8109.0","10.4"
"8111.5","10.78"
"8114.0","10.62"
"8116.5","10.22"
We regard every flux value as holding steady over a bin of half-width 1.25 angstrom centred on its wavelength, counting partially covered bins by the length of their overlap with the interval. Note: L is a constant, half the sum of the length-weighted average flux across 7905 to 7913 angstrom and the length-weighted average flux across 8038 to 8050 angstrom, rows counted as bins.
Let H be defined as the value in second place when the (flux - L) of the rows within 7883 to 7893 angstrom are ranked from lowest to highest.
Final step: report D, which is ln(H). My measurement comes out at -1.5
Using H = 0.23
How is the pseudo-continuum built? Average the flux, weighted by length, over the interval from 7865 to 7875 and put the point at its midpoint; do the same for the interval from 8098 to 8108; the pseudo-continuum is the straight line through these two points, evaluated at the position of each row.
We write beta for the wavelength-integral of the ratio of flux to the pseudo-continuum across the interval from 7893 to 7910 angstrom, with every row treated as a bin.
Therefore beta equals 17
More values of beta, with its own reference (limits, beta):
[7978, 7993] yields 15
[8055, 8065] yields 10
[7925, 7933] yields 8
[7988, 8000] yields 12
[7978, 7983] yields 5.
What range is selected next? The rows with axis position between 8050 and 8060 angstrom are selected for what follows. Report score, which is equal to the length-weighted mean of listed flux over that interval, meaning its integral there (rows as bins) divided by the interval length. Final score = 10.8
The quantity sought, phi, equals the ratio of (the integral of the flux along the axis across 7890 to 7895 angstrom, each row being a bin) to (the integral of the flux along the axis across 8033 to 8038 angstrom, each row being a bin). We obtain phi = 1.04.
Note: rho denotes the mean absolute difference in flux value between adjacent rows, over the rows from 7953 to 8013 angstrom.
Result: 0.311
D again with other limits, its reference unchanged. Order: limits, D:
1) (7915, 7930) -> -1.4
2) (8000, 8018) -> -3.2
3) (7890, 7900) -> -1.1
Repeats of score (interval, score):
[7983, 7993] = 10.8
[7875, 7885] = 11.1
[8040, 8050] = 10.5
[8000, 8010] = 10.6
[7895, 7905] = 11.5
